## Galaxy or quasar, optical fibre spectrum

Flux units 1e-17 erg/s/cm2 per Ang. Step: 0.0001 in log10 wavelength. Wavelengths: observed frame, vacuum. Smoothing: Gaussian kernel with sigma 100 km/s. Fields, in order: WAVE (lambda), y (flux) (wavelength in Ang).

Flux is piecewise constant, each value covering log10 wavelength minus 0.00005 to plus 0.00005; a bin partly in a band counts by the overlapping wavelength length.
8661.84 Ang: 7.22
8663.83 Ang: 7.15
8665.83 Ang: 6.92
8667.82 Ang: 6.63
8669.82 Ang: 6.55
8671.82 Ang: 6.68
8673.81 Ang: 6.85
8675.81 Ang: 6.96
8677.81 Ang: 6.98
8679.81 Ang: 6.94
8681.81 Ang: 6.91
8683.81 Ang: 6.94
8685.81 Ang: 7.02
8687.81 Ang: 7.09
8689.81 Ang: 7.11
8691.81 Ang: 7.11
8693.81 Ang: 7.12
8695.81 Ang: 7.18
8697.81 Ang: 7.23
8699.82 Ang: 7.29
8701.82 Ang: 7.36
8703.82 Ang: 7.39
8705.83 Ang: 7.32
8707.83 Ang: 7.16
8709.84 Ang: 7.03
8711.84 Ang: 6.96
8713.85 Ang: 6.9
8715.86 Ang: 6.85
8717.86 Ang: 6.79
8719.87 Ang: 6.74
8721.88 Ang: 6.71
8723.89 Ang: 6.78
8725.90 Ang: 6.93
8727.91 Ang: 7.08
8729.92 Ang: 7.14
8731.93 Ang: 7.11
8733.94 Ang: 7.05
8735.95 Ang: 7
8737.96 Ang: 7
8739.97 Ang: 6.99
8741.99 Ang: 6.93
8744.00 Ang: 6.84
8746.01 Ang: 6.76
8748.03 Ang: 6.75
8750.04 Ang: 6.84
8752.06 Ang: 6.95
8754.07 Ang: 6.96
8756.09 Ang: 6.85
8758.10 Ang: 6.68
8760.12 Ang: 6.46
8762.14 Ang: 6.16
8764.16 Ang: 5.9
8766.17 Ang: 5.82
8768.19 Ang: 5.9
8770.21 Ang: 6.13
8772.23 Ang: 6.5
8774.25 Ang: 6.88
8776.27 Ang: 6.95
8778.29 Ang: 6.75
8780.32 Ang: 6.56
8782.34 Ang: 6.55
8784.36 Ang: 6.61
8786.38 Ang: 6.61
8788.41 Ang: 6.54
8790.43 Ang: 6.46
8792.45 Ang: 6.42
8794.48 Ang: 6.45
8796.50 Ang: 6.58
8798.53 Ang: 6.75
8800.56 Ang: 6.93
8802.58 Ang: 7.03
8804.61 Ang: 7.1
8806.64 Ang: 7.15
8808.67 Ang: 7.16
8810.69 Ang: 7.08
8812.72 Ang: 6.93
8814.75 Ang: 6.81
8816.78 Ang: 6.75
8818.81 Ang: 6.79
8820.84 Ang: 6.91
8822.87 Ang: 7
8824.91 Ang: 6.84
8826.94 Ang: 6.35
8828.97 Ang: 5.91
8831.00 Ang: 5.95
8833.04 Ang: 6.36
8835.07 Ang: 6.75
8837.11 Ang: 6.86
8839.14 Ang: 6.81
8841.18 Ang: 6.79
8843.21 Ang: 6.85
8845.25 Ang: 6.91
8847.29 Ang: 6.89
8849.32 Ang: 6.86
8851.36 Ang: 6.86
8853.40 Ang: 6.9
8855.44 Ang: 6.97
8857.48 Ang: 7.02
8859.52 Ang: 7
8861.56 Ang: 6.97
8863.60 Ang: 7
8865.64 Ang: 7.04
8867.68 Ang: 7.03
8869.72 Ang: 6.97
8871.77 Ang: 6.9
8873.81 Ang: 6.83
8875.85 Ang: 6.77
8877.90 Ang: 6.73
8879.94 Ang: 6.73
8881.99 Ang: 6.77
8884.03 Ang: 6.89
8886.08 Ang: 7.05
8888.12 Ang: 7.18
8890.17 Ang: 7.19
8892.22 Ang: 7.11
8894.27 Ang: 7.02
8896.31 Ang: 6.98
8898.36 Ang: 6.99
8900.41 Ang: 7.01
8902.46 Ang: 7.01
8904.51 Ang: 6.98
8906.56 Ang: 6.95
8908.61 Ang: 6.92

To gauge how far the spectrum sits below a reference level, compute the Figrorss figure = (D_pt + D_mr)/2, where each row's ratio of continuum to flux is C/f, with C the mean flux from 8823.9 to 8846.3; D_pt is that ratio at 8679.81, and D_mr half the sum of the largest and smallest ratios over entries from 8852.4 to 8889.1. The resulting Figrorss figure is 0.95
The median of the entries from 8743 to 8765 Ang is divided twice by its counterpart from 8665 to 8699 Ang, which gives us 0.140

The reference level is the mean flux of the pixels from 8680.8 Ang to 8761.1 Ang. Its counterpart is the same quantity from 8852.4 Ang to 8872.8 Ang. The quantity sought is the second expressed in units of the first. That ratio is 1.00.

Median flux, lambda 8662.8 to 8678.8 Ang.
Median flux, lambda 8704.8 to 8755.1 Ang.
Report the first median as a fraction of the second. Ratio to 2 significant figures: 0.99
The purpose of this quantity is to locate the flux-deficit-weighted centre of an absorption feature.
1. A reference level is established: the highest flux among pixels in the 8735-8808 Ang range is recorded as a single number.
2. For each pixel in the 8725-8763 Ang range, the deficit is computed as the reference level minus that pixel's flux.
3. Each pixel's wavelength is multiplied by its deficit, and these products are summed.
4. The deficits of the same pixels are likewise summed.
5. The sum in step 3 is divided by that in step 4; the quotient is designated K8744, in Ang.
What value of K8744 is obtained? 8750.9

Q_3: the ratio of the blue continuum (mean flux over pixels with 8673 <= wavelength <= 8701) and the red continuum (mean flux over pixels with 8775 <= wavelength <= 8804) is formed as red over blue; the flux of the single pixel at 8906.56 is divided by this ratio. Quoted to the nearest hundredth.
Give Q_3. 7.36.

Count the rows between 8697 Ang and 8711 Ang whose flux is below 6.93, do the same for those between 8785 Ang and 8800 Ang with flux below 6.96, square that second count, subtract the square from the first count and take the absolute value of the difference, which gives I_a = 49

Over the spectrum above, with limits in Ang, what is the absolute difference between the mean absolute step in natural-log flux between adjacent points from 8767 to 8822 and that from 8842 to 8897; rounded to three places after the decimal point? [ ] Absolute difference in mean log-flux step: 0.010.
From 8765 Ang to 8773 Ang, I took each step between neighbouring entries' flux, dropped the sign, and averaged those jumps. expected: 0.23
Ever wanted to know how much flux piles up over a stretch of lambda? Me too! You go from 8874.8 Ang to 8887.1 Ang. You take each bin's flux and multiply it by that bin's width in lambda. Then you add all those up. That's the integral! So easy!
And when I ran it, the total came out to 84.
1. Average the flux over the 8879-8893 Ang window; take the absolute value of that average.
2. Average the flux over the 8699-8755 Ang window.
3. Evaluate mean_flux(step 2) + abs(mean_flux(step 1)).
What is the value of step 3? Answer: 13.97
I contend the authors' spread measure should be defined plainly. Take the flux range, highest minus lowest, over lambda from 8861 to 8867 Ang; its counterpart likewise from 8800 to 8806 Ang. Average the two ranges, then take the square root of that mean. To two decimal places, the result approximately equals 0.35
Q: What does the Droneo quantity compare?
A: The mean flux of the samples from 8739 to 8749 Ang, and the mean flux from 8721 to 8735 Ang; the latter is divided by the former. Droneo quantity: 1.02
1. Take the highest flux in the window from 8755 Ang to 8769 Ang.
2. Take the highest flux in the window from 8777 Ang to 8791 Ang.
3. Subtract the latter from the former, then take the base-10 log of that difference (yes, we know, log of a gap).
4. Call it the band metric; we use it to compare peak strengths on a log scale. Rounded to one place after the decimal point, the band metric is -1.0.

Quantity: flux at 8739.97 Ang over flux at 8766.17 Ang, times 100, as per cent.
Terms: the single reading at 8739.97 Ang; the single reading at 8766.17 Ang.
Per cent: 120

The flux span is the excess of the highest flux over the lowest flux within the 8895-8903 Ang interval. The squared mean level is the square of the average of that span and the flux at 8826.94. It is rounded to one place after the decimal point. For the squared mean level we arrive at 10.2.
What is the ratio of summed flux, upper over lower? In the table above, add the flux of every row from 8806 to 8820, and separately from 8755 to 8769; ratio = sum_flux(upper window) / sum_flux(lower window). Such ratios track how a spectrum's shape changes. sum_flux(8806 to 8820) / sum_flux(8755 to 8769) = 1.11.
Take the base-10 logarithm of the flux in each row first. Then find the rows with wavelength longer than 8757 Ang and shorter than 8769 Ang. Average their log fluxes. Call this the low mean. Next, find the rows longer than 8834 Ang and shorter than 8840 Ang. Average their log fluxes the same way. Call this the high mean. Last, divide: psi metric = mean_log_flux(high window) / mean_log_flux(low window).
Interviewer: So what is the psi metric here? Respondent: 1.06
